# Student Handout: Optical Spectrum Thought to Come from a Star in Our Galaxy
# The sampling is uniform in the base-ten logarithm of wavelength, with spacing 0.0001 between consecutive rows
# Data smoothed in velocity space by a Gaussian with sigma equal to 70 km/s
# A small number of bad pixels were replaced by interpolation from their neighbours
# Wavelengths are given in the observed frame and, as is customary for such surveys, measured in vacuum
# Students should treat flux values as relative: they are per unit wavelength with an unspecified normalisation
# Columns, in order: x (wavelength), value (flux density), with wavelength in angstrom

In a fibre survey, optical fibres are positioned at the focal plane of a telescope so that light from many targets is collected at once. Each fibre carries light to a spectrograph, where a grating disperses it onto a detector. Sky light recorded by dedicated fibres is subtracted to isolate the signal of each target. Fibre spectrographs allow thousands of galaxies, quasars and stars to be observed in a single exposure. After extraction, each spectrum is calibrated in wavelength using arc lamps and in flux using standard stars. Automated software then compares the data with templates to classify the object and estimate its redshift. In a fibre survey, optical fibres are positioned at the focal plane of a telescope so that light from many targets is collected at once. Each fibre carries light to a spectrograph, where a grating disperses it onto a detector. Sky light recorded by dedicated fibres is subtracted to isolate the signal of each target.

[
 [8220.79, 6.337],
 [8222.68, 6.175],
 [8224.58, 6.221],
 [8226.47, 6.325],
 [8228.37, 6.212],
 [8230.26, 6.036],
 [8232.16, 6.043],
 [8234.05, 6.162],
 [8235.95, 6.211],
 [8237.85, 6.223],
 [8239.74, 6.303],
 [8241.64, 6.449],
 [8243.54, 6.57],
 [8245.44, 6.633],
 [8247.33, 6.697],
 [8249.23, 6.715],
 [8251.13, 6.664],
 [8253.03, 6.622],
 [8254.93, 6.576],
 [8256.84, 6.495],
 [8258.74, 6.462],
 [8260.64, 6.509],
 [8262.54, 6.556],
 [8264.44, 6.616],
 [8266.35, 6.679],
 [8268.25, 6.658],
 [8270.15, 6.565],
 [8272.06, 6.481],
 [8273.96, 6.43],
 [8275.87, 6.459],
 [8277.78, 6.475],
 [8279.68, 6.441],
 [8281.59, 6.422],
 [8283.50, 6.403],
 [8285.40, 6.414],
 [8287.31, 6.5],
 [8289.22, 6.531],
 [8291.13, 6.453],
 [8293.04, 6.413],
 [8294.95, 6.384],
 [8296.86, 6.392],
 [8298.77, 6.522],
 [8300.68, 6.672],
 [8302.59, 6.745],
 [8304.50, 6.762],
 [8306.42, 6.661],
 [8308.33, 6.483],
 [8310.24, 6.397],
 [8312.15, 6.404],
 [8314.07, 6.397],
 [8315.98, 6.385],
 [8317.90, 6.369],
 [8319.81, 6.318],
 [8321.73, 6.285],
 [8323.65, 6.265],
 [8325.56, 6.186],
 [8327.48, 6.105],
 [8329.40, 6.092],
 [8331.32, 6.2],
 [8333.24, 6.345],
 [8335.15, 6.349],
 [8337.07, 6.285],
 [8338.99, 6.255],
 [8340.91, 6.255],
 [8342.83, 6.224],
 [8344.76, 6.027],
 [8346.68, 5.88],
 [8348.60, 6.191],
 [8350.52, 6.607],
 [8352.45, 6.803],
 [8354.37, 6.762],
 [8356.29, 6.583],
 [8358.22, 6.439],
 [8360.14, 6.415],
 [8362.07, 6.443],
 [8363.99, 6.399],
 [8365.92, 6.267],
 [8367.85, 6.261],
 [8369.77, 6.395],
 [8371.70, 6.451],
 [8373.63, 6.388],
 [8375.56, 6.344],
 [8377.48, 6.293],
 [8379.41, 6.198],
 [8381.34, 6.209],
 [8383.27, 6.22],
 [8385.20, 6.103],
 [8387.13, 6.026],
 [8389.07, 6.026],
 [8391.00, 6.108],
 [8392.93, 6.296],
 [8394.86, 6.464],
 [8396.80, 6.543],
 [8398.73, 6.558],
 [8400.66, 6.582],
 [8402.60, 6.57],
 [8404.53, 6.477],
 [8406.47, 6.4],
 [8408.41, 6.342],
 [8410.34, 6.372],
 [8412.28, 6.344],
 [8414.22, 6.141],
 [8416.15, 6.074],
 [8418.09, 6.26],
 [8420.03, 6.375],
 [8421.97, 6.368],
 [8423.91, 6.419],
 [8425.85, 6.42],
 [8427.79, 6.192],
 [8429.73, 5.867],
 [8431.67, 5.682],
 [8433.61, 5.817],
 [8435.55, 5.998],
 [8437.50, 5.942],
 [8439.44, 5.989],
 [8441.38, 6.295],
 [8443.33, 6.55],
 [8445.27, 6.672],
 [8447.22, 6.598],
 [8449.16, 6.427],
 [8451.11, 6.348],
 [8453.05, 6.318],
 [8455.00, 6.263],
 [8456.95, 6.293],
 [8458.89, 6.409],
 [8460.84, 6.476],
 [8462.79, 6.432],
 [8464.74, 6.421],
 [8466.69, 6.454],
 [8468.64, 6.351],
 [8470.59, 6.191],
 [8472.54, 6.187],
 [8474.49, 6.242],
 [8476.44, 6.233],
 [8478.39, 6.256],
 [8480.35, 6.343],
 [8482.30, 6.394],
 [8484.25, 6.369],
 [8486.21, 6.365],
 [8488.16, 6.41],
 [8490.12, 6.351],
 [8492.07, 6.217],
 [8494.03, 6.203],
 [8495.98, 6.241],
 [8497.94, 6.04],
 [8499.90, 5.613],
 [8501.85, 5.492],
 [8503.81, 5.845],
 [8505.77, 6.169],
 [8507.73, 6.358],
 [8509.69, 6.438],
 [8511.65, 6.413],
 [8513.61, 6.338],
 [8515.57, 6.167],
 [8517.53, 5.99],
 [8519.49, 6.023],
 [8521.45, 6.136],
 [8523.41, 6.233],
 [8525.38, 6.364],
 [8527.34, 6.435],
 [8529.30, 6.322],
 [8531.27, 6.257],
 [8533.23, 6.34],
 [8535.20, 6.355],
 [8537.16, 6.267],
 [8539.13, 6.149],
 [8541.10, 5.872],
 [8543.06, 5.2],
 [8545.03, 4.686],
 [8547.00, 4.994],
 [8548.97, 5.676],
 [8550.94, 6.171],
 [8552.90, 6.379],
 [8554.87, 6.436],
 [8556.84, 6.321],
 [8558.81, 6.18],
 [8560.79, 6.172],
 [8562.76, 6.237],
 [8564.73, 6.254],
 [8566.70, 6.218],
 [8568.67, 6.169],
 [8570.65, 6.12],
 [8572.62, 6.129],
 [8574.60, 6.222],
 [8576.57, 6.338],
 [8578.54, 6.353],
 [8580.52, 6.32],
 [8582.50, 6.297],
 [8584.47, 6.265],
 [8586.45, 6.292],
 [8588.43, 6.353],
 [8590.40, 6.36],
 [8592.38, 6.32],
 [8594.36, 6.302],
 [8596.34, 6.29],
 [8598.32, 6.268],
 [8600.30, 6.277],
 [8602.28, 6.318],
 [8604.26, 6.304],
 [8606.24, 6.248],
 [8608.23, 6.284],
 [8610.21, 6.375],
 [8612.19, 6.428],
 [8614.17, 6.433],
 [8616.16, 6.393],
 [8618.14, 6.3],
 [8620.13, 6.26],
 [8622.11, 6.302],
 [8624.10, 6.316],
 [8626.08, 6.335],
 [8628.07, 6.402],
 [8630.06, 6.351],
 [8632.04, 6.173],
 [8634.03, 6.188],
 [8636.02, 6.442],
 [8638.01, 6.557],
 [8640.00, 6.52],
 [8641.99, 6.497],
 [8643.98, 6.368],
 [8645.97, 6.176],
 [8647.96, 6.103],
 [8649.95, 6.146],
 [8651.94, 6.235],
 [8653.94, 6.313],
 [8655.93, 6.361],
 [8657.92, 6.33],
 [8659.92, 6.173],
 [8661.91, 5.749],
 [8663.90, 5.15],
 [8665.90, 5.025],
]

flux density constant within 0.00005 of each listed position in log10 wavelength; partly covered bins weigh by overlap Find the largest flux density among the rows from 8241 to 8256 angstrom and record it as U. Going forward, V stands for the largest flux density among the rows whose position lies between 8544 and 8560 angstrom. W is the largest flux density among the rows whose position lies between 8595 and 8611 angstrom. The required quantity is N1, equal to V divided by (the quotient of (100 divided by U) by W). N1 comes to 2.76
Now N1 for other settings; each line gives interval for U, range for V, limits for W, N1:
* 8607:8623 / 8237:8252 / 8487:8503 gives 2.77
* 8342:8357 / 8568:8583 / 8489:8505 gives 2.74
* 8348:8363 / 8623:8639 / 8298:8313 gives 3.02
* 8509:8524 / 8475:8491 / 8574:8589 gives 2.62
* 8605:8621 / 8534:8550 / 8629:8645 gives 2.68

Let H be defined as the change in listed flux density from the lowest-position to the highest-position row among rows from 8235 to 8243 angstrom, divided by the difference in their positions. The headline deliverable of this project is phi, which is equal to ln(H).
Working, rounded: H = 0.042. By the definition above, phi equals -3.2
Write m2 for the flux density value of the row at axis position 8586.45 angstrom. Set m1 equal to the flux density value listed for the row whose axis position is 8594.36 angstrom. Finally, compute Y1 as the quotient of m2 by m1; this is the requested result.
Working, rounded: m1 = 6.302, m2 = 6.292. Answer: 1.00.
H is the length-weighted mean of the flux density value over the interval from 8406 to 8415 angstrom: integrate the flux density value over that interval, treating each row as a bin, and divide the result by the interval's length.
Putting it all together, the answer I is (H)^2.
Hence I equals 40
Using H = 6.32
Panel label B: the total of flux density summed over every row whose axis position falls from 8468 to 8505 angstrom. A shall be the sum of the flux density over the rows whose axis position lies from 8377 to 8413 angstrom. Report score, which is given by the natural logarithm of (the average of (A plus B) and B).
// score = 5.18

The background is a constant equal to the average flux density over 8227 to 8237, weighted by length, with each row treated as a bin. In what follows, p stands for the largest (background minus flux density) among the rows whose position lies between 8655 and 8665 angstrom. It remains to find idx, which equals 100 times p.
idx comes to 99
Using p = 1.0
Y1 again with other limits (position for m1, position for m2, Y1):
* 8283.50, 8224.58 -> 0.97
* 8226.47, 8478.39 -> 0.99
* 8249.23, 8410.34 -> 0.95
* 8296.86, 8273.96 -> 1.01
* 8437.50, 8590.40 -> 1.07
